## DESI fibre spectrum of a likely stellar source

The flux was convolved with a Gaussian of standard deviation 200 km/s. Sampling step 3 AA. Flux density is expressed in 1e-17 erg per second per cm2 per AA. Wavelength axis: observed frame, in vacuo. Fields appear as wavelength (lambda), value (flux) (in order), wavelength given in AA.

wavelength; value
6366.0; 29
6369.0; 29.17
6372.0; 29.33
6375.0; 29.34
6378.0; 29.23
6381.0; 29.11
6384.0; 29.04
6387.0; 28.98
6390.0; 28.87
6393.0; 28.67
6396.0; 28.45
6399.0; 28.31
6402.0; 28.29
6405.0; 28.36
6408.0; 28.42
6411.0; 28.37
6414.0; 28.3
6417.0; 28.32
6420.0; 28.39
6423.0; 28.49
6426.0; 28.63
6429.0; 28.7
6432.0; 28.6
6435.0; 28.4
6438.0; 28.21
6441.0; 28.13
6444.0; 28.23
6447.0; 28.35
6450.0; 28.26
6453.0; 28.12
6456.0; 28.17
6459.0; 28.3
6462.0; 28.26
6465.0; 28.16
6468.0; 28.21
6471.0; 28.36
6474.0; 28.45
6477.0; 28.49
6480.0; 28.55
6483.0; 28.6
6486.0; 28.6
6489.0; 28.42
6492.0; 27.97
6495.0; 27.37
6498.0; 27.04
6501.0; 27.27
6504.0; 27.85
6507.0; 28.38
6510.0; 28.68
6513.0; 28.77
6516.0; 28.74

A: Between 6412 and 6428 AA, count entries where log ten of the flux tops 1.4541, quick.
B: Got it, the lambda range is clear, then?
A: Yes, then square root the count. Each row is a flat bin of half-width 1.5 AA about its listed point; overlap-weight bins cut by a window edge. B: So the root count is 1.4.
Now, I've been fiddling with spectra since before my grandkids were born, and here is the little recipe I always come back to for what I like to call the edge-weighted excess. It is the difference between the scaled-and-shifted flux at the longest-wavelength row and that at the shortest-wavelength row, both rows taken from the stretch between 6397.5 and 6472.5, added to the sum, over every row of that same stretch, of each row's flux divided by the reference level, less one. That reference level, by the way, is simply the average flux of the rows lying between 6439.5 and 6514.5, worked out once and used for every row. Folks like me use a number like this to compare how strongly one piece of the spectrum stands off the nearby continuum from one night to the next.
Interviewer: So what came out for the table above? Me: 0.12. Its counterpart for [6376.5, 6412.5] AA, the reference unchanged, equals 0.17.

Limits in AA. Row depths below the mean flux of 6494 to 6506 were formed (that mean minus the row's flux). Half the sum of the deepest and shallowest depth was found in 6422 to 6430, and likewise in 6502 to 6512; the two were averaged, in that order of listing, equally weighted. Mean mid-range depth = -1.0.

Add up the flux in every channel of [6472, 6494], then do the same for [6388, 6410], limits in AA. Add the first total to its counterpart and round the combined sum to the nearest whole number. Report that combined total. 398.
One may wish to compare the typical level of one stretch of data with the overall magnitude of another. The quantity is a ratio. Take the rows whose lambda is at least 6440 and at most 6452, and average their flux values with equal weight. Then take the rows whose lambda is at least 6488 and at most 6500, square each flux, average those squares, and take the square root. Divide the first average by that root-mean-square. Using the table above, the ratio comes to 1.019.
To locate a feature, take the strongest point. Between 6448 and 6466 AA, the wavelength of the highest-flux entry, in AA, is 6459.0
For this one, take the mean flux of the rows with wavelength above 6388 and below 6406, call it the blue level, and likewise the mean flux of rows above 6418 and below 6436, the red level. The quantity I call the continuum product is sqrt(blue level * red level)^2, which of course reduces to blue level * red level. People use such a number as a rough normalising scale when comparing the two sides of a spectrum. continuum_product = 813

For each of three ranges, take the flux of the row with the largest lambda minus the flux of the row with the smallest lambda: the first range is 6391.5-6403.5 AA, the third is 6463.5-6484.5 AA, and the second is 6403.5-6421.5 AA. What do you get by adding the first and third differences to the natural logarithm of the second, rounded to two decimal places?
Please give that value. -3.45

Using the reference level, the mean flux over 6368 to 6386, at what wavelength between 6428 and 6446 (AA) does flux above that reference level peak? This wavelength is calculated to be 6429.0 AA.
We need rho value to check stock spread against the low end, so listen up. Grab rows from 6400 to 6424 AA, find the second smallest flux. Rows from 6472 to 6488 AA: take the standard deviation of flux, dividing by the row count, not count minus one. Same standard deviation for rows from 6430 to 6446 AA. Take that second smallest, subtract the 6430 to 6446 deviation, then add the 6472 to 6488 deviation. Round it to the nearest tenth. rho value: 28.2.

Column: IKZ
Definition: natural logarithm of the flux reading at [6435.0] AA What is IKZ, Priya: 3.35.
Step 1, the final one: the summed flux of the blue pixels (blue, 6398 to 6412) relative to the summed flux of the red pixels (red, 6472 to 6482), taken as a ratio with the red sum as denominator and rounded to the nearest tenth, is 1.7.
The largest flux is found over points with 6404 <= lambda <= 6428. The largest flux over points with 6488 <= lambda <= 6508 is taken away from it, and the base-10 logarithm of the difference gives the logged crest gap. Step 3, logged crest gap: -0.68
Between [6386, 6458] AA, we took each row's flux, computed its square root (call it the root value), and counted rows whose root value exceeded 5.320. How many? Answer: 16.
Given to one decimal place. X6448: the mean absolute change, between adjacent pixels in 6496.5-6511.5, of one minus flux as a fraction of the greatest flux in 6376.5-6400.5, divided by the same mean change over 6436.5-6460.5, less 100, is -96.0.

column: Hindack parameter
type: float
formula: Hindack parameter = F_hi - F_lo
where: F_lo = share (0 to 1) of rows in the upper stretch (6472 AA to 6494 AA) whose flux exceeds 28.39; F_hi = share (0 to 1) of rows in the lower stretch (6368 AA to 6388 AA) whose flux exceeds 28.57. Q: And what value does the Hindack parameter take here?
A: 0.1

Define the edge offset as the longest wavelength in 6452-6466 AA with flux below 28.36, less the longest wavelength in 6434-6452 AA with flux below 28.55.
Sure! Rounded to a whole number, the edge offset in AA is 15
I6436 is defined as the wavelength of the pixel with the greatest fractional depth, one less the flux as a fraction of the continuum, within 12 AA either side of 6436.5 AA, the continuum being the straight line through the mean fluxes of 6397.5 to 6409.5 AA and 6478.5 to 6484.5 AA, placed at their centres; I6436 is 6441.0 AA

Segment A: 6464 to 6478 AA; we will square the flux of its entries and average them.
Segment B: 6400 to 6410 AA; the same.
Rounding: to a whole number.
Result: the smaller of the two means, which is 803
